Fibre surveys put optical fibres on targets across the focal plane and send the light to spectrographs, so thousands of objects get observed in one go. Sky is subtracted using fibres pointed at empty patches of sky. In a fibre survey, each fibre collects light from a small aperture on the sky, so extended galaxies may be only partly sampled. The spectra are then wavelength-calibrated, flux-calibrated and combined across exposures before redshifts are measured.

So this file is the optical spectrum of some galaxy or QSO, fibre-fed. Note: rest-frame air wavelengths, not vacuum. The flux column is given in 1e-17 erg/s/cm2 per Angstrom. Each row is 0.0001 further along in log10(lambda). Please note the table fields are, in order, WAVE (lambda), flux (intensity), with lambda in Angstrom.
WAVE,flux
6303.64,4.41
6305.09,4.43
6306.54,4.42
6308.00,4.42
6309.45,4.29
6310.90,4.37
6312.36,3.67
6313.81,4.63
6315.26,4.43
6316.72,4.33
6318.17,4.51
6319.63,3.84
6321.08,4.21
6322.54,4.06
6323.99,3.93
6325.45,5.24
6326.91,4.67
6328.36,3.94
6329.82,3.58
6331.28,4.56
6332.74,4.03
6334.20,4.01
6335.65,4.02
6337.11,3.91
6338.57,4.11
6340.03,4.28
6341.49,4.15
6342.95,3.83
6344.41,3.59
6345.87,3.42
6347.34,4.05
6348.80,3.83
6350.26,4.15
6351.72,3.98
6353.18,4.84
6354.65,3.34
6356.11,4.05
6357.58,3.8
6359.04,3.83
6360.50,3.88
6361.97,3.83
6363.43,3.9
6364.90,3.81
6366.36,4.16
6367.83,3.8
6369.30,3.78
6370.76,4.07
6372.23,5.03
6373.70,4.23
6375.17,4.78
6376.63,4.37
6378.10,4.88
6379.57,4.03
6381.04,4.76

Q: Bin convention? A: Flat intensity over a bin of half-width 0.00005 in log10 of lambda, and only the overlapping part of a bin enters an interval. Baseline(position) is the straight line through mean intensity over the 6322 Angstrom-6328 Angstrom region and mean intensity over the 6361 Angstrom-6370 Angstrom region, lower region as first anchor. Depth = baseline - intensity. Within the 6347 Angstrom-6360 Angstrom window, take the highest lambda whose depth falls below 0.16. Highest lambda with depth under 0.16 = 6359.04 Angstrom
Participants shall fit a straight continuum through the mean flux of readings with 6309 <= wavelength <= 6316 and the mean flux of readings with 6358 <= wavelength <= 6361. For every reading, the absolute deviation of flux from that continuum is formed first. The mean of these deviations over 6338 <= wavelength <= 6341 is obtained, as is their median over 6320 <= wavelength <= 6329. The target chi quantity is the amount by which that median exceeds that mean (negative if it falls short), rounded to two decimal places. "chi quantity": 0.06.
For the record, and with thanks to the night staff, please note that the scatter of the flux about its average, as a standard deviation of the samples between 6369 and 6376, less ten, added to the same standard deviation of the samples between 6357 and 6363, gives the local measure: -9.5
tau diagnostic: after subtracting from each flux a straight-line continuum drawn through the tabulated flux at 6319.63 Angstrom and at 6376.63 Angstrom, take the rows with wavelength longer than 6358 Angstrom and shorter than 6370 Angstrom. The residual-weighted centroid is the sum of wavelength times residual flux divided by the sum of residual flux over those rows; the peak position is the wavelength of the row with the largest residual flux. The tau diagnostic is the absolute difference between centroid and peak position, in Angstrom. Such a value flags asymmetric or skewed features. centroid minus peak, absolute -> 2.0 Angstrom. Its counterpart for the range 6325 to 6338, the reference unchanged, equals 1.3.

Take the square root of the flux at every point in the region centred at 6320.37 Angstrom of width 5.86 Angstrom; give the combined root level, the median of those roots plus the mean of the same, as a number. 4.07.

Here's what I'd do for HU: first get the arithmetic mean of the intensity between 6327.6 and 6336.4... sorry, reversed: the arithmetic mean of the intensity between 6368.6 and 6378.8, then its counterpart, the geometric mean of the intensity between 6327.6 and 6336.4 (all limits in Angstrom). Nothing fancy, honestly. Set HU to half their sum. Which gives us 4.23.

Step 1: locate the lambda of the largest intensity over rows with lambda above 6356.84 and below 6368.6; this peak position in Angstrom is 6366.36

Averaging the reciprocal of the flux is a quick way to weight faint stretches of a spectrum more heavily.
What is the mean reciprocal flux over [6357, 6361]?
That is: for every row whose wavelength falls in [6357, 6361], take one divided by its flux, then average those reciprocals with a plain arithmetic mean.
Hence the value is 0.261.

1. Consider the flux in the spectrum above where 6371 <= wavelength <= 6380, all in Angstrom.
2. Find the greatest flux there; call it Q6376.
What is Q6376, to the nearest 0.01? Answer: 5.03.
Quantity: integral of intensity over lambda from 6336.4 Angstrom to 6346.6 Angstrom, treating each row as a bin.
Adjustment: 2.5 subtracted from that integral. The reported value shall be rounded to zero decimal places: 37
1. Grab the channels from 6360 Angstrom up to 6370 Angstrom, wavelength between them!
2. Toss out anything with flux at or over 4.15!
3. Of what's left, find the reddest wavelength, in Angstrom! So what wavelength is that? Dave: 6369.30 Angstrom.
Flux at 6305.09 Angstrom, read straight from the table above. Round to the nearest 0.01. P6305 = 4.43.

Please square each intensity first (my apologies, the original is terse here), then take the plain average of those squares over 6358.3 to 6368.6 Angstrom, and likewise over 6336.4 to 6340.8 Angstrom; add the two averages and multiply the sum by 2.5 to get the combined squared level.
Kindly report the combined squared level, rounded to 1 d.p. 79.9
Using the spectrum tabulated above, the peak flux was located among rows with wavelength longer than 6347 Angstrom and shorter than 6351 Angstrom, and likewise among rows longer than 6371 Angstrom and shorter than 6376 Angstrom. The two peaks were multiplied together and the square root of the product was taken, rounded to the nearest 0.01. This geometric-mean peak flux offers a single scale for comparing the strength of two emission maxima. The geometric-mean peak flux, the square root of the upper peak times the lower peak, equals 4.57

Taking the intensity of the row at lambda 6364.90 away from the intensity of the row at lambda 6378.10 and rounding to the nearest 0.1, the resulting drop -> 1.1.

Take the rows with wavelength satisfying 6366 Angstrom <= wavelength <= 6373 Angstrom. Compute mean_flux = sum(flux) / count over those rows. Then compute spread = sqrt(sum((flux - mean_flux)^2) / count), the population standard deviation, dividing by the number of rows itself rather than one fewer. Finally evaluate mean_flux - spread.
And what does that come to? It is 3.71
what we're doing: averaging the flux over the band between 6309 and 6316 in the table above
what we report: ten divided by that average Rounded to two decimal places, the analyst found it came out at 2.34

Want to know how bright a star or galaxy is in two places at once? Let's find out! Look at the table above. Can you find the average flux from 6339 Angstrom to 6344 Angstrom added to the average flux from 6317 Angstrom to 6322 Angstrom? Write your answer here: 8.3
